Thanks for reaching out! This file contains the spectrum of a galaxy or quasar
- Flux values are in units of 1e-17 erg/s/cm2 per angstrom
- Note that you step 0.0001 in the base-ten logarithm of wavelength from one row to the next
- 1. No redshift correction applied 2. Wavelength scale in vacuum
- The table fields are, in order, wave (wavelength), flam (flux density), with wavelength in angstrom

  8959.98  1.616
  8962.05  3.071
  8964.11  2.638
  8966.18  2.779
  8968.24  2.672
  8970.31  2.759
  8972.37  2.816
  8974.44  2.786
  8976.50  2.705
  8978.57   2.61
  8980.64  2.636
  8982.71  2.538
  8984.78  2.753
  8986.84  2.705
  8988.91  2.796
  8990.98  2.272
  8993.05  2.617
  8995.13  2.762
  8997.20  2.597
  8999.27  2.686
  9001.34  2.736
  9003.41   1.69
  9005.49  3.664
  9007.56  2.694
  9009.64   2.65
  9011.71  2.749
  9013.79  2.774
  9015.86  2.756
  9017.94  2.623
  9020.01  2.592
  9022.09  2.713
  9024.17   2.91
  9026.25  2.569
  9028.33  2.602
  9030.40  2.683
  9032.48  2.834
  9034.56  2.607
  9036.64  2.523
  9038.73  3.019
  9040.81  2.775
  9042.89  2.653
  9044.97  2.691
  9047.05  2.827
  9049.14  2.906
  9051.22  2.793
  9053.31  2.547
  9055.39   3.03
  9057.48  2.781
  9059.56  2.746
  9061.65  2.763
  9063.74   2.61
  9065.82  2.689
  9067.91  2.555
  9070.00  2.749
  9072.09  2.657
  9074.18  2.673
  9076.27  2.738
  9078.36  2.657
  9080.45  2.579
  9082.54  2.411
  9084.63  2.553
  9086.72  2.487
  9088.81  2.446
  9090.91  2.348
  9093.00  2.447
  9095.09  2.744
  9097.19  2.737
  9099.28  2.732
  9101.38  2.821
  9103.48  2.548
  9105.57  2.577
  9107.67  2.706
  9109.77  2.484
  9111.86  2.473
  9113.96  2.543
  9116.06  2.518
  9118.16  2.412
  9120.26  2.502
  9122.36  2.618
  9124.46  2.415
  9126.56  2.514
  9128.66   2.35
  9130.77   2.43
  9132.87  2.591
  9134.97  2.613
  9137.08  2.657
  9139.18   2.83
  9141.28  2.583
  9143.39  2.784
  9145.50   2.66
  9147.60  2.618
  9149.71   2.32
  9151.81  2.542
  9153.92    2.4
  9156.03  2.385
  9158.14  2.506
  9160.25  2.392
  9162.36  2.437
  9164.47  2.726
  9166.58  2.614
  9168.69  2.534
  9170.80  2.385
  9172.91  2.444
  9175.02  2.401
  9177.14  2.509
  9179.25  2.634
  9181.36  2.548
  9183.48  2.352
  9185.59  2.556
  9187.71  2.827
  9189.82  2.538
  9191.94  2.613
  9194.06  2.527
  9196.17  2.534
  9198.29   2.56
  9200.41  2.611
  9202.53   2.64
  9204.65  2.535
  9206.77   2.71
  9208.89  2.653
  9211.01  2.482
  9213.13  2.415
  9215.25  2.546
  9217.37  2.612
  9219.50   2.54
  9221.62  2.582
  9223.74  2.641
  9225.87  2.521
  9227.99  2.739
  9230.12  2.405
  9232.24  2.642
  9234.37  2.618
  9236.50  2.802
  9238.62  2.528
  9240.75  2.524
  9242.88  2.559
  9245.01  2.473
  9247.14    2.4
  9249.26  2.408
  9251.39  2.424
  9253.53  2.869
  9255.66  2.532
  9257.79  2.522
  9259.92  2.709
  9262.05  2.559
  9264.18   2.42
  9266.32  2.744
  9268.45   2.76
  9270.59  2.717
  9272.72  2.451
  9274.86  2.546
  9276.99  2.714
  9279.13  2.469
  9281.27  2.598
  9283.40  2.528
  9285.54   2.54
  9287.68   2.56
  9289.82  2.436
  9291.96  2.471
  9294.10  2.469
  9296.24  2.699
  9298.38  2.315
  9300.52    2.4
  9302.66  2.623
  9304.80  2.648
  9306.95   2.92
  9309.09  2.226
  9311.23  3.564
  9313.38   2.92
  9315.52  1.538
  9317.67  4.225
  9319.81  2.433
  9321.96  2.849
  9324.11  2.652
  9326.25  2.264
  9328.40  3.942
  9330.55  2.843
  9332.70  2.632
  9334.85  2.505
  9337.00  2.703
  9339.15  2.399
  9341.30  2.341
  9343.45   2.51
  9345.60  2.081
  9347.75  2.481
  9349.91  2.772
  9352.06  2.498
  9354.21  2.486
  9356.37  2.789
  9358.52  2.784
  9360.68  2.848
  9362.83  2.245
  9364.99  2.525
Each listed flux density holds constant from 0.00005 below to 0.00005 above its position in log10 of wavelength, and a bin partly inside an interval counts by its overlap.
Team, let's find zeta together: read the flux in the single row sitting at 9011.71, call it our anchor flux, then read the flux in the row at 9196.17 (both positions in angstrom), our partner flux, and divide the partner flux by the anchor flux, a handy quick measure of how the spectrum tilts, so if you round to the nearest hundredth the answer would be 0.92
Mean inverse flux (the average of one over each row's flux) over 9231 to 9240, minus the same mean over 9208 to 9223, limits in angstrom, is -0.01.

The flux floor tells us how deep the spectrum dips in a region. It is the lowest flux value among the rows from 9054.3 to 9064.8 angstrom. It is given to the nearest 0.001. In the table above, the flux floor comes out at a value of 2.610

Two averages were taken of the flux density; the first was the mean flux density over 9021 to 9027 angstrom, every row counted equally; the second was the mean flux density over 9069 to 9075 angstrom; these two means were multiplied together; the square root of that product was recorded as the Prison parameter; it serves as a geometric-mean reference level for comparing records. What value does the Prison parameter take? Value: 2.71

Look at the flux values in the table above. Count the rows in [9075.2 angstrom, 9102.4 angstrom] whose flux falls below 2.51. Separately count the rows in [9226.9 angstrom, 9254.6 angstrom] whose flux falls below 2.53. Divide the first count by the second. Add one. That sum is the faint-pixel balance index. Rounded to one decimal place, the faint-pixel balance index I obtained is 1.7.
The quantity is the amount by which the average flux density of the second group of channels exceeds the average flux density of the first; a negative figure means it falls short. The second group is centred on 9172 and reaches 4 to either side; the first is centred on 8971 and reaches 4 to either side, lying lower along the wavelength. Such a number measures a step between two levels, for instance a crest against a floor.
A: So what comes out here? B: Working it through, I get -0.32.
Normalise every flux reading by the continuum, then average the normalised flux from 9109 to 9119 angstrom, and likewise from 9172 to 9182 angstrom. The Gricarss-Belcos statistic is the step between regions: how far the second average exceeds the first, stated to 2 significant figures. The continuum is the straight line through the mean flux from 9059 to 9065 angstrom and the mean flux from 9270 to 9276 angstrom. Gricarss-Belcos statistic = 0.022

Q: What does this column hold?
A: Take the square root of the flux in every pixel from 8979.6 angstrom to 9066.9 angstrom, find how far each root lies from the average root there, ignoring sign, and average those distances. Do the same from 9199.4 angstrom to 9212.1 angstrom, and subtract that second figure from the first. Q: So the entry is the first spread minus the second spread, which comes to 0.024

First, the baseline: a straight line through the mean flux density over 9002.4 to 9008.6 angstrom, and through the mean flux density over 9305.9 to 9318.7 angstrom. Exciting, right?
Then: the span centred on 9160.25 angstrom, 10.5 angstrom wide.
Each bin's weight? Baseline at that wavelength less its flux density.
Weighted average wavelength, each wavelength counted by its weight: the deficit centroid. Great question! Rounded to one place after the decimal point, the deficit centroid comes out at 9159.4 angstrom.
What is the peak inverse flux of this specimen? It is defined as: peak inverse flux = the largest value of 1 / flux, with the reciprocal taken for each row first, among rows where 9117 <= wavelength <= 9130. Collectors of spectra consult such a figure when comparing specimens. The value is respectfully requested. 0.426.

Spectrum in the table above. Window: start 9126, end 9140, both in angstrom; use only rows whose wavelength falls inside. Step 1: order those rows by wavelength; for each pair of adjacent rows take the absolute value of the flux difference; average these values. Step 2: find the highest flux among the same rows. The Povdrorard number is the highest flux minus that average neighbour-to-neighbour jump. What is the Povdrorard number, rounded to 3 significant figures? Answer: 2.72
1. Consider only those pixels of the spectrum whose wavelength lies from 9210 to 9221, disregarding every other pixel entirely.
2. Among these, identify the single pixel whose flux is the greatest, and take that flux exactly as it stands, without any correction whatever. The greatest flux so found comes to 2.612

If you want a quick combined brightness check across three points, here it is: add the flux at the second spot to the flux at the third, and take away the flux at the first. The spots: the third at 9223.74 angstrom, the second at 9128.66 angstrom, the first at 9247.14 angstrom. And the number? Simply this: 2.59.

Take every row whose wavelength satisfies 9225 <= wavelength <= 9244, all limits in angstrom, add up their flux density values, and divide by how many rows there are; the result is 2.59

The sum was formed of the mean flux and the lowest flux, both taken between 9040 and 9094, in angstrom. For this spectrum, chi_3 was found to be 5.01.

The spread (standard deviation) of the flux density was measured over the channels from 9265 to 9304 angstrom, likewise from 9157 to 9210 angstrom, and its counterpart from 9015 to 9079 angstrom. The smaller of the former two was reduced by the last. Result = -0.015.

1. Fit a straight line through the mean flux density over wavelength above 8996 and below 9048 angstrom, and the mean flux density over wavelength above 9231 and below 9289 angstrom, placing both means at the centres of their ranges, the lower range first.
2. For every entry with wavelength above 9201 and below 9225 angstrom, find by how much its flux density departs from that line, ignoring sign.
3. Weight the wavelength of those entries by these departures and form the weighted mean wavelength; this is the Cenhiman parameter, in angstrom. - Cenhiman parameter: 9211.9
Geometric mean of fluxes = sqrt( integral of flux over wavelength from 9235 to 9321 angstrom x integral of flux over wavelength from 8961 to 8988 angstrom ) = 128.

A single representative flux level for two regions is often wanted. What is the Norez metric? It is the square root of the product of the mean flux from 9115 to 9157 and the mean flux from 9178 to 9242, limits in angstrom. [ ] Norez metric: 2.56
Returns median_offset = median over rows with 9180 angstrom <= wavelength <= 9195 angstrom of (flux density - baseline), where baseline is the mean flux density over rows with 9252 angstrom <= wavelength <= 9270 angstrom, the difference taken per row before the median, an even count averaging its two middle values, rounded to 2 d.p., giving -0.09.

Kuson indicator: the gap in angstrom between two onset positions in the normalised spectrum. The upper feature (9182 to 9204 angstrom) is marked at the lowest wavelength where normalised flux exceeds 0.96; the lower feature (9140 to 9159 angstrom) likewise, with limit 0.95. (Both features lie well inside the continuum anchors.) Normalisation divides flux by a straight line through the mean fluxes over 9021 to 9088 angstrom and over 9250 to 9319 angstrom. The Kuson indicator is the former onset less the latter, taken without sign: 44.3 angstrom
